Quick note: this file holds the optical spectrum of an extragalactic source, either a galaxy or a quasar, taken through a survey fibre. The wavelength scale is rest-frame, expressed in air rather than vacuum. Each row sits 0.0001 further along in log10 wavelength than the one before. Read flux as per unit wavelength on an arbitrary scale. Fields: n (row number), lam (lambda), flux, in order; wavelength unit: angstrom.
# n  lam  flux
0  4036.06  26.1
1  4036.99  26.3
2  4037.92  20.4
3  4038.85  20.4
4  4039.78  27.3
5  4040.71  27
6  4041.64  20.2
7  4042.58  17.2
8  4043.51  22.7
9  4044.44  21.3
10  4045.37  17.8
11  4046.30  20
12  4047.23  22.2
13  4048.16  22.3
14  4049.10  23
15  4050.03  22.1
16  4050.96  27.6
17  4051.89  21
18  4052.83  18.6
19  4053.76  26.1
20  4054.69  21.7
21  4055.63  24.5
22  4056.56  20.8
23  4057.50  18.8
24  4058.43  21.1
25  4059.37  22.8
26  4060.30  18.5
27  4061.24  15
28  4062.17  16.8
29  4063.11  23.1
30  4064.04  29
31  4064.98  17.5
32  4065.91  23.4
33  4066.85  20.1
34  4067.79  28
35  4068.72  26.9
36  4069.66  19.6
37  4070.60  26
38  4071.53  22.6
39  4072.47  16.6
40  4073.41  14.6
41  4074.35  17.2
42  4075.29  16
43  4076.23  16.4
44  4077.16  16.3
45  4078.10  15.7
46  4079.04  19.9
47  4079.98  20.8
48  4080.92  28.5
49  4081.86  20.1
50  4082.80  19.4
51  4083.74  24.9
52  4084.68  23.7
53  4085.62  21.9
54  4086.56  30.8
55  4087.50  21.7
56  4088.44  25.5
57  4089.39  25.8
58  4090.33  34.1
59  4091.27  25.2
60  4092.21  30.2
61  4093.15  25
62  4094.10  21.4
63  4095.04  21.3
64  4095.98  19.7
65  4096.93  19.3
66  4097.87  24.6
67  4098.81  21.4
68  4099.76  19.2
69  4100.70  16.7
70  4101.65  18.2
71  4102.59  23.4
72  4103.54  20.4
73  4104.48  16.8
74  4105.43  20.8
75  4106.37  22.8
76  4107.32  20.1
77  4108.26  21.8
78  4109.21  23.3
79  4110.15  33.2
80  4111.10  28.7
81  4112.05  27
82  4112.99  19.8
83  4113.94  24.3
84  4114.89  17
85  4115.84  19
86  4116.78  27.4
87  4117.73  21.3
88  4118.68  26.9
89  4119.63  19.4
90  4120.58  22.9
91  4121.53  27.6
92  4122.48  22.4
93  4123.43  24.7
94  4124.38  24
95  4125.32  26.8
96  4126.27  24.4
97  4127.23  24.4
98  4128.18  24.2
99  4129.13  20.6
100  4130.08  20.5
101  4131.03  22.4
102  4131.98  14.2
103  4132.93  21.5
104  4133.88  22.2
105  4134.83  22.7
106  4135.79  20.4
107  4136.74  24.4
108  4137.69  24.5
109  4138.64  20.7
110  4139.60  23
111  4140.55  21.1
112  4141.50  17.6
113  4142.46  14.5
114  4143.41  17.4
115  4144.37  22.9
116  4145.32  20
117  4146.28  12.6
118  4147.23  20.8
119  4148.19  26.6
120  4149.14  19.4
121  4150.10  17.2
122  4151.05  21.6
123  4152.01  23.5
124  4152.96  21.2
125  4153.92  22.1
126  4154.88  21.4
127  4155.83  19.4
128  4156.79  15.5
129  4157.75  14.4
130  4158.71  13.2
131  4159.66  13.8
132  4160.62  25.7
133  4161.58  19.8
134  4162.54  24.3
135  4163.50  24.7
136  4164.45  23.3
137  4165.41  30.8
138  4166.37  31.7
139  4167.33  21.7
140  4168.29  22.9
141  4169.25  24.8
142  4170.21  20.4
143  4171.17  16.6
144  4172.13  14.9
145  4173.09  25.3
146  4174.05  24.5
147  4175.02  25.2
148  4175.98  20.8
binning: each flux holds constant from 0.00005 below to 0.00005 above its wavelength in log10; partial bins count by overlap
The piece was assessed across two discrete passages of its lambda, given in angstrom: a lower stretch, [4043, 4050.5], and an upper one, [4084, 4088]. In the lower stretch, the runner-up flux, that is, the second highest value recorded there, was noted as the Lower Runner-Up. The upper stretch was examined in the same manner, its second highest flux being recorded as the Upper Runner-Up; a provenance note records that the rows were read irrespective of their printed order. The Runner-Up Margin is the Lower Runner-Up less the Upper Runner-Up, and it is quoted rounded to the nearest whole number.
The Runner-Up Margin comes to -1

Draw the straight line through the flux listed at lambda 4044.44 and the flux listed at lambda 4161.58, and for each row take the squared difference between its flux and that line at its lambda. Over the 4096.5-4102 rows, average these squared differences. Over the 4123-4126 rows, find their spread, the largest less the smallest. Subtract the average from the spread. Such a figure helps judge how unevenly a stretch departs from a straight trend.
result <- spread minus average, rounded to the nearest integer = 22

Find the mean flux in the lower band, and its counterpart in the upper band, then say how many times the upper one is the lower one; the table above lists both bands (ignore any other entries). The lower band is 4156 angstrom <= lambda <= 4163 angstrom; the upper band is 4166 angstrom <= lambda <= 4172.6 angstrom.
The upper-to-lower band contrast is 1.2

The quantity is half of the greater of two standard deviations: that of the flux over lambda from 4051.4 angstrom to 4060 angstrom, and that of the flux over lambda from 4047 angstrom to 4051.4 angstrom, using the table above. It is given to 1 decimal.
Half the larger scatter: 1.2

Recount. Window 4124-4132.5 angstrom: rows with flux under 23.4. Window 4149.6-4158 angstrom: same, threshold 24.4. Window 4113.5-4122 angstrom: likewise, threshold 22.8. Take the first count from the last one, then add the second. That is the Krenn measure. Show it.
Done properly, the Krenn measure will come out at 9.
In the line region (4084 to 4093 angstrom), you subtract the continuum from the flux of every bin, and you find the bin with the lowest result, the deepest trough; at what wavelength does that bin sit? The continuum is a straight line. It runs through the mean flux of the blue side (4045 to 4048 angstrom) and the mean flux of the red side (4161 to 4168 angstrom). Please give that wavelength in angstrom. 4087.50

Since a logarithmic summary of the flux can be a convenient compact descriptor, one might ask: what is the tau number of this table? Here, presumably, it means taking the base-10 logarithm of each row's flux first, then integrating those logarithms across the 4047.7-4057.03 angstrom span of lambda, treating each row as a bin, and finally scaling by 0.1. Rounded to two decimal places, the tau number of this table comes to 1.26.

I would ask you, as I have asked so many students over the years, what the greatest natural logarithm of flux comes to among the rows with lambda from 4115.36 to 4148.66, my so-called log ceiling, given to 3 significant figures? 3.32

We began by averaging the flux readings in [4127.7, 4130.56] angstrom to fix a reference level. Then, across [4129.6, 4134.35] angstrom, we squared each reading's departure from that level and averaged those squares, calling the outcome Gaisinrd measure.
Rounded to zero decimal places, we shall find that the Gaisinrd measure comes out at 12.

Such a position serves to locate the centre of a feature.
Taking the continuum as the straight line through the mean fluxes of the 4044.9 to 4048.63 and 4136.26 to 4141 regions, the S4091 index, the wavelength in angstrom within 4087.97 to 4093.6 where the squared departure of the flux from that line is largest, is 4090.33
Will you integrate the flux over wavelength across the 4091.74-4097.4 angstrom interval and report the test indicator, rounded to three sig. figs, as 129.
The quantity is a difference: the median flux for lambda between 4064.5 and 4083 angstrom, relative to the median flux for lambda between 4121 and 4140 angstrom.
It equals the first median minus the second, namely -3.1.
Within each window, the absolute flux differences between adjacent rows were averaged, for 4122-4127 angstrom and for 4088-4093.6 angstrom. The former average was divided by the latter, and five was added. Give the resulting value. 5.4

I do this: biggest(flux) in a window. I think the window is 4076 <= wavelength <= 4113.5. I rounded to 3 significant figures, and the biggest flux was 34.1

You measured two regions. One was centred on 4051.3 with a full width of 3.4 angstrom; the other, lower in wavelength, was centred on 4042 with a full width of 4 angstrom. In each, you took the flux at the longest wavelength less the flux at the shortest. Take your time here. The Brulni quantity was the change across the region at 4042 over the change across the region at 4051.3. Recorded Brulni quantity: 1.2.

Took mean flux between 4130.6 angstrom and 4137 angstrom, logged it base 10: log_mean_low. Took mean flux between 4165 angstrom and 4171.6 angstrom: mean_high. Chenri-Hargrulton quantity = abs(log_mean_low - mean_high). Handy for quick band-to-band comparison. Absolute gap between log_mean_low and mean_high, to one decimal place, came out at 22.8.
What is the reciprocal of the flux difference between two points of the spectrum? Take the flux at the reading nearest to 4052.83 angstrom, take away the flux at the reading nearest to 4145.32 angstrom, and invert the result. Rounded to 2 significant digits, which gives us -0.71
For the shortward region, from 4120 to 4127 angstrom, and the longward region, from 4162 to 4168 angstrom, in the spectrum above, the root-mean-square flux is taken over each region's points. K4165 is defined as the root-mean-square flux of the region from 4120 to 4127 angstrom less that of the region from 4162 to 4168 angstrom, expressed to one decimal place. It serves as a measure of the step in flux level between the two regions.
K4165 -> -1.6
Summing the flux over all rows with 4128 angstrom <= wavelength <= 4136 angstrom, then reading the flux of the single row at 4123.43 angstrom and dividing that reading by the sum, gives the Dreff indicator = 0.13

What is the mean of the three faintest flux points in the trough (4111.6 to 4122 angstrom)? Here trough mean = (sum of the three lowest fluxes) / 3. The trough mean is 18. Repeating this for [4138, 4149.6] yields 15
